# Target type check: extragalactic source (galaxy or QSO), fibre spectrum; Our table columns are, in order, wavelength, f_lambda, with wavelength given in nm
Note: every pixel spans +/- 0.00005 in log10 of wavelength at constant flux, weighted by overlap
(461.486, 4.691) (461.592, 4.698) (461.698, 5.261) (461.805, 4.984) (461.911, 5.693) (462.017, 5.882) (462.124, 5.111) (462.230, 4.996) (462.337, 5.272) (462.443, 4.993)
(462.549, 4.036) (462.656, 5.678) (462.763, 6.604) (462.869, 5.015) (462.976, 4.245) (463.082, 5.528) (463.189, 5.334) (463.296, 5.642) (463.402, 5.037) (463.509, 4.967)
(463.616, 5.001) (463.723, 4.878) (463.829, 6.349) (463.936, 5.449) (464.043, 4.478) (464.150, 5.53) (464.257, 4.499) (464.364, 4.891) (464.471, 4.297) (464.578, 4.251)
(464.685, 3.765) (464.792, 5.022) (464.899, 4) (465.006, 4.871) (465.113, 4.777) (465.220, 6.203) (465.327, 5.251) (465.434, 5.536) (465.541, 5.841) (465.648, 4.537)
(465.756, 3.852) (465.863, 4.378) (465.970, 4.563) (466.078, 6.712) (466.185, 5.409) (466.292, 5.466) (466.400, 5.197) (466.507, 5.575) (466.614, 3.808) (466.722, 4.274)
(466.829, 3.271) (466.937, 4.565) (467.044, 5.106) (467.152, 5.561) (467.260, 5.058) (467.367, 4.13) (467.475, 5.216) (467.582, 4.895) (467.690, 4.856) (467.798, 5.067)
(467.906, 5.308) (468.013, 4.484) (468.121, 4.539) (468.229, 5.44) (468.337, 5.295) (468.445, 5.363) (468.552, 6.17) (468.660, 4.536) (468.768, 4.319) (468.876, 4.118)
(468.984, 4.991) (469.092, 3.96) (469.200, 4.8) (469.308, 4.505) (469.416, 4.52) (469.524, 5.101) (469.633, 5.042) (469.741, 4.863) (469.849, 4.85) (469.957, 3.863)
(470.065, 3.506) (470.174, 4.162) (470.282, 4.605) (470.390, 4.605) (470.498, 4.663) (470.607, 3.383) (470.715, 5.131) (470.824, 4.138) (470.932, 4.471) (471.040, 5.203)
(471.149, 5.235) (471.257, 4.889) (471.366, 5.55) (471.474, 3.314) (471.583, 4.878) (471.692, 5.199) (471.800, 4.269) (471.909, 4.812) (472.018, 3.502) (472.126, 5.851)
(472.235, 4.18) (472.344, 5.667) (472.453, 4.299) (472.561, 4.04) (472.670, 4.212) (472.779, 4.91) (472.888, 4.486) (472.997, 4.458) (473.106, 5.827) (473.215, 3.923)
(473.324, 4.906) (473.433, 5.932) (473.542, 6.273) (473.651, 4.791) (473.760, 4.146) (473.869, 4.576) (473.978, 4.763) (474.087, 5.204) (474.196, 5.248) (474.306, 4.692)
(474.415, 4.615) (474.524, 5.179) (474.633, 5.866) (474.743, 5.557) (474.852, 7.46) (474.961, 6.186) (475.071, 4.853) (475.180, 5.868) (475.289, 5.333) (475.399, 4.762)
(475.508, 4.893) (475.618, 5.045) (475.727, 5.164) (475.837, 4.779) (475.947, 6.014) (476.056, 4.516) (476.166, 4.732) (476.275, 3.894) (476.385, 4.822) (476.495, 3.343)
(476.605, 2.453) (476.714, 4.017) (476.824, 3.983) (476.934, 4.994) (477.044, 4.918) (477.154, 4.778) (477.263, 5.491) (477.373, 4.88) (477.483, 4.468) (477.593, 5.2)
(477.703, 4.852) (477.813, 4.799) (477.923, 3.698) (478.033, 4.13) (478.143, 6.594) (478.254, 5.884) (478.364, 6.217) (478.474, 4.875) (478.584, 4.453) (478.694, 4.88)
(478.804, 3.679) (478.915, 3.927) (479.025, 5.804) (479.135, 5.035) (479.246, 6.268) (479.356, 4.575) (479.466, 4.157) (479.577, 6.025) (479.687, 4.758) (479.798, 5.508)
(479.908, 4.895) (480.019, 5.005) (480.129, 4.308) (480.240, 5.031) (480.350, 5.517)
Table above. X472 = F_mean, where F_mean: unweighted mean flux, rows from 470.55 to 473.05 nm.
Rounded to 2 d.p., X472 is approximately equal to 4.61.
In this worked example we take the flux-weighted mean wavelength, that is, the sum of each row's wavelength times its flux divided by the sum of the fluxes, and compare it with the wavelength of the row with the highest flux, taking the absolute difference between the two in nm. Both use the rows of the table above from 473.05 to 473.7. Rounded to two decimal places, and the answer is 0.16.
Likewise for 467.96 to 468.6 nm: 0.25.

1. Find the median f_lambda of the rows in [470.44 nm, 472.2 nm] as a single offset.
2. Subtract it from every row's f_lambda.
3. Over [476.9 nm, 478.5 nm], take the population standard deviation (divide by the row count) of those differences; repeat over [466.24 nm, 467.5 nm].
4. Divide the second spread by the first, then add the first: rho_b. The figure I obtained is 1.72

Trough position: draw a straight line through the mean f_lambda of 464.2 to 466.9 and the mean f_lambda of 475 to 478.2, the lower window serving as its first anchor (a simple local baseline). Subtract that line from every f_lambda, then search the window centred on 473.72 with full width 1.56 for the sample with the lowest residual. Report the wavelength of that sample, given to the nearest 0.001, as 473.215 nm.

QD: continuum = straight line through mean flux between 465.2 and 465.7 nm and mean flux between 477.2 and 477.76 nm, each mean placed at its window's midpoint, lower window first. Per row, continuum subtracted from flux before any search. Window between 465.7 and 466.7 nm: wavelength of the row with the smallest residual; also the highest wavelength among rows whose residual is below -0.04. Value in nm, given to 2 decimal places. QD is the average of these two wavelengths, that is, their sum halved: 466.61 nm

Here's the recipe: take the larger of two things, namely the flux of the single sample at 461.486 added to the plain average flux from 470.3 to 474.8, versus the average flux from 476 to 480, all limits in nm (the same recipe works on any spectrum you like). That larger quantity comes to 9.5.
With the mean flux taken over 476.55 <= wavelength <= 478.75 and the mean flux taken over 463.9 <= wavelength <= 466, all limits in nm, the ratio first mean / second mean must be 1.00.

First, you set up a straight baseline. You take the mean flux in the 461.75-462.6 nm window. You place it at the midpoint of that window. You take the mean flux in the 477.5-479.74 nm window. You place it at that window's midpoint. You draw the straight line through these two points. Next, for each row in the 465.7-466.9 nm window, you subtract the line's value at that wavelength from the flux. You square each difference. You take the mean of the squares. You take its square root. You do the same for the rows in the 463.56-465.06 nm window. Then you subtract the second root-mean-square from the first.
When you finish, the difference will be 0.29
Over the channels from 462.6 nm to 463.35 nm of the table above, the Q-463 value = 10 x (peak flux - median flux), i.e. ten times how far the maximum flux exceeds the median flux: 11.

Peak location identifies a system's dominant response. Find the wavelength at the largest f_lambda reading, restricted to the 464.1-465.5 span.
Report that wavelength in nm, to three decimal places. 465.220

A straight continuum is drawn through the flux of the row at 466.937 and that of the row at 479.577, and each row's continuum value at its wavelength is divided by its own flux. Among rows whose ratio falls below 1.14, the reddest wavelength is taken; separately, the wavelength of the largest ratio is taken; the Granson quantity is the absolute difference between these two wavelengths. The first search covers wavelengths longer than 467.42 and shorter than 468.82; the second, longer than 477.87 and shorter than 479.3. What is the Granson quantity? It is 10.04 nm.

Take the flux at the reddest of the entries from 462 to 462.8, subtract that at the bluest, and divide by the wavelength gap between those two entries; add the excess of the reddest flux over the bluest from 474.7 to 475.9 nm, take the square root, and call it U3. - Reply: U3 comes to 0.4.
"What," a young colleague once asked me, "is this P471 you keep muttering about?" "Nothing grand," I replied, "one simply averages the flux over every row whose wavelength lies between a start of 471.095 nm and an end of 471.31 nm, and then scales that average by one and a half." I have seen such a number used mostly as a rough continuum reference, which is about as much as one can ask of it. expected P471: 7.6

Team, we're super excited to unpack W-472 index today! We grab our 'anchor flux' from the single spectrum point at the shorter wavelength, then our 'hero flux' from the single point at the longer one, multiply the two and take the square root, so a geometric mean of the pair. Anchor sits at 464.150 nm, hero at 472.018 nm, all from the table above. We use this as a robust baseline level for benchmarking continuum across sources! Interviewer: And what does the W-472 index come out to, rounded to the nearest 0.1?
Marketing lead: 4.4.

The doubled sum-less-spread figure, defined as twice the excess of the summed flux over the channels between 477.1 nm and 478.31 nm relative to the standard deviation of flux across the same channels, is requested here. 108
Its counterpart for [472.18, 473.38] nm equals 101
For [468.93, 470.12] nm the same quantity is 99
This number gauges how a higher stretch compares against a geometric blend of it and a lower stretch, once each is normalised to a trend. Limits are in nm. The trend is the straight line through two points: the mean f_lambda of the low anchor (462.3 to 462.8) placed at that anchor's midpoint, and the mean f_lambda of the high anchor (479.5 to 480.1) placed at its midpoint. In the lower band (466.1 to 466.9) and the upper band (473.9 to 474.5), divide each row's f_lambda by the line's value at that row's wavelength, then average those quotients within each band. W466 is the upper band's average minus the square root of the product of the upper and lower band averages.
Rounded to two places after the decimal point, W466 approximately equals 0.02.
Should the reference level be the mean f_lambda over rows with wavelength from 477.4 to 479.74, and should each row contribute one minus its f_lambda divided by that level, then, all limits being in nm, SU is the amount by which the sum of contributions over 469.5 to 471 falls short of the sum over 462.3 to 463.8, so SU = -2.0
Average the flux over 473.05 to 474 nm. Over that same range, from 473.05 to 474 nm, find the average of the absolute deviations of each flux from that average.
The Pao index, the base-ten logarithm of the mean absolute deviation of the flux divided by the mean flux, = -0.88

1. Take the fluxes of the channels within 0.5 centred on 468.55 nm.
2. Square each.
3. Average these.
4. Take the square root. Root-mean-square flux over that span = 5.18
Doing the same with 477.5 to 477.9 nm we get 4.95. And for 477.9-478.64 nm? 5.22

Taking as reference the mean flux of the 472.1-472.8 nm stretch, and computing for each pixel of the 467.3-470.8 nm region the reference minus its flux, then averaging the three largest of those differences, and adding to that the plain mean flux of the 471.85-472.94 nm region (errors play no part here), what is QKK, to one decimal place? 5.7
